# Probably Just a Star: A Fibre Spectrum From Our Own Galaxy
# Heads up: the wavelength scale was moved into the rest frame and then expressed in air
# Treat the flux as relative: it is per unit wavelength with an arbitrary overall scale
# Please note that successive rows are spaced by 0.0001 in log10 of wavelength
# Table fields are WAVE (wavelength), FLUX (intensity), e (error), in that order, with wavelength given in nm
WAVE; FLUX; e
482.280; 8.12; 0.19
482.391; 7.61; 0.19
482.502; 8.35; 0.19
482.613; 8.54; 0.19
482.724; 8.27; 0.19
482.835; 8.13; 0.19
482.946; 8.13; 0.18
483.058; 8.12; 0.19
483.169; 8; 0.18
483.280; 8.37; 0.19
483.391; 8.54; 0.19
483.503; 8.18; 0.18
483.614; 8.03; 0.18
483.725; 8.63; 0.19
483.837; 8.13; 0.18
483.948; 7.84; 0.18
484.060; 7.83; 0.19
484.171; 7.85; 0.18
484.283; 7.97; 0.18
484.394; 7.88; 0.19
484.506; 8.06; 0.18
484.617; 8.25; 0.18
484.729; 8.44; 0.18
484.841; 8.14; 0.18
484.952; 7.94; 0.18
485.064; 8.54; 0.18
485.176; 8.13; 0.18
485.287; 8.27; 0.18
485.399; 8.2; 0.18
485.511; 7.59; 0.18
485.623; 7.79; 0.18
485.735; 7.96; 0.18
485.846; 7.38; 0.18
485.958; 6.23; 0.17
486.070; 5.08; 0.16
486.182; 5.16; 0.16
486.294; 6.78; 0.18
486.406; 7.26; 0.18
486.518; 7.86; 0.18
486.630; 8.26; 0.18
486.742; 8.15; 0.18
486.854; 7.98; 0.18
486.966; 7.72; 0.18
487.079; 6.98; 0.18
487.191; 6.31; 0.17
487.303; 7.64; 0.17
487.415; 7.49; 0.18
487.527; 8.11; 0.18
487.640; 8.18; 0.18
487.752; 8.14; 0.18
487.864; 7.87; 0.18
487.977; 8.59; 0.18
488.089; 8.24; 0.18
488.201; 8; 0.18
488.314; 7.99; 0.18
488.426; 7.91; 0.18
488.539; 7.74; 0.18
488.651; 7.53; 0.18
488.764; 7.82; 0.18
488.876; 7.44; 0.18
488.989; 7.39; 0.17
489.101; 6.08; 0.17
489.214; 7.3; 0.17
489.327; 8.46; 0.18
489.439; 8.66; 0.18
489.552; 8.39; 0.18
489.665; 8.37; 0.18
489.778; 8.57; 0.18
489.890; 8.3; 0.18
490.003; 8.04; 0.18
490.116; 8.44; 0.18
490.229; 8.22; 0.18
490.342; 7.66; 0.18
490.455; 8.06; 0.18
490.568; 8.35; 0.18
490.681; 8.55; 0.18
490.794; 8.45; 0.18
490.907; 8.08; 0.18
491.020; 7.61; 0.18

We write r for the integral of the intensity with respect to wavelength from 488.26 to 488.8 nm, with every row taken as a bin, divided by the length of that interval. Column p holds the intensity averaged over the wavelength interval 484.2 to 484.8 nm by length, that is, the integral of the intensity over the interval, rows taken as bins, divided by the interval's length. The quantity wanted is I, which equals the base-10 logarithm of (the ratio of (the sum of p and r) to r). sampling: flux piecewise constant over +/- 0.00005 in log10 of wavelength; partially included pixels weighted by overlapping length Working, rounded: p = 8.10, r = 7.80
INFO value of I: 0.309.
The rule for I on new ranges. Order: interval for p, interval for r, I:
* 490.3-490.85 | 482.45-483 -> 0.299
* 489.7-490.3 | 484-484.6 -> 0.311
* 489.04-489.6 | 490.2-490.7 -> 0.291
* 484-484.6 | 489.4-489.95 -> 0.288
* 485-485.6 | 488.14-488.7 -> 0.308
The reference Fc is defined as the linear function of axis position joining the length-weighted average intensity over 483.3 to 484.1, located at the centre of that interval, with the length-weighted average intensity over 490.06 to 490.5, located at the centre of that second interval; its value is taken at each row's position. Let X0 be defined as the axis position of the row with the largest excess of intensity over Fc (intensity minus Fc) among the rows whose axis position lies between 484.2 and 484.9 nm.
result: 484.729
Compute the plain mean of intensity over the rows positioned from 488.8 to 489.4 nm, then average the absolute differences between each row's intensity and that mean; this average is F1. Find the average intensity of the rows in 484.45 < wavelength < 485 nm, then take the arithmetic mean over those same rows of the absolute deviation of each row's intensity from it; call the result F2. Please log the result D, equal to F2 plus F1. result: 0.66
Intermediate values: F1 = 0.52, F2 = 0.143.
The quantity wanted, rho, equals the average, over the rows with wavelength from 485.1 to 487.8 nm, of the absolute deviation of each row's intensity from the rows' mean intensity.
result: 0.70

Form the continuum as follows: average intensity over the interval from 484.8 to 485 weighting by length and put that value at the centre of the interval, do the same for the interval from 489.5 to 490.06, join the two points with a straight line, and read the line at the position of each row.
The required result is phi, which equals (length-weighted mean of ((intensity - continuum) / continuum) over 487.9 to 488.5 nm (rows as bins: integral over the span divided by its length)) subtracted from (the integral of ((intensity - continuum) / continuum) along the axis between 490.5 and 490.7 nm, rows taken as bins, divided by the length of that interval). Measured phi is 0.018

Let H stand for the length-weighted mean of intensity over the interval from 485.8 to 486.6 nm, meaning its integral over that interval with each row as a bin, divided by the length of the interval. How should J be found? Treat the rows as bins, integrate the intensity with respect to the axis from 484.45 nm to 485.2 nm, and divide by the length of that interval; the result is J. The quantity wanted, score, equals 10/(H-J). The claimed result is -6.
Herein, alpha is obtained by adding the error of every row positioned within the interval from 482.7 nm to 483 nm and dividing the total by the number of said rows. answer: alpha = 0.187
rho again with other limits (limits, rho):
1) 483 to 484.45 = 0.21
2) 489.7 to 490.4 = 0.24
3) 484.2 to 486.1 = 0.56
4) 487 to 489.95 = 0.49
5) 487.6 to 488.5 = 0.17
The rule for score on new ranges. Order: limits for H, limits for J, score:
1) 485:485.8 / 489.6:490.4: -60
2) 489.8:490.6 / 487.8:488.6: 86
